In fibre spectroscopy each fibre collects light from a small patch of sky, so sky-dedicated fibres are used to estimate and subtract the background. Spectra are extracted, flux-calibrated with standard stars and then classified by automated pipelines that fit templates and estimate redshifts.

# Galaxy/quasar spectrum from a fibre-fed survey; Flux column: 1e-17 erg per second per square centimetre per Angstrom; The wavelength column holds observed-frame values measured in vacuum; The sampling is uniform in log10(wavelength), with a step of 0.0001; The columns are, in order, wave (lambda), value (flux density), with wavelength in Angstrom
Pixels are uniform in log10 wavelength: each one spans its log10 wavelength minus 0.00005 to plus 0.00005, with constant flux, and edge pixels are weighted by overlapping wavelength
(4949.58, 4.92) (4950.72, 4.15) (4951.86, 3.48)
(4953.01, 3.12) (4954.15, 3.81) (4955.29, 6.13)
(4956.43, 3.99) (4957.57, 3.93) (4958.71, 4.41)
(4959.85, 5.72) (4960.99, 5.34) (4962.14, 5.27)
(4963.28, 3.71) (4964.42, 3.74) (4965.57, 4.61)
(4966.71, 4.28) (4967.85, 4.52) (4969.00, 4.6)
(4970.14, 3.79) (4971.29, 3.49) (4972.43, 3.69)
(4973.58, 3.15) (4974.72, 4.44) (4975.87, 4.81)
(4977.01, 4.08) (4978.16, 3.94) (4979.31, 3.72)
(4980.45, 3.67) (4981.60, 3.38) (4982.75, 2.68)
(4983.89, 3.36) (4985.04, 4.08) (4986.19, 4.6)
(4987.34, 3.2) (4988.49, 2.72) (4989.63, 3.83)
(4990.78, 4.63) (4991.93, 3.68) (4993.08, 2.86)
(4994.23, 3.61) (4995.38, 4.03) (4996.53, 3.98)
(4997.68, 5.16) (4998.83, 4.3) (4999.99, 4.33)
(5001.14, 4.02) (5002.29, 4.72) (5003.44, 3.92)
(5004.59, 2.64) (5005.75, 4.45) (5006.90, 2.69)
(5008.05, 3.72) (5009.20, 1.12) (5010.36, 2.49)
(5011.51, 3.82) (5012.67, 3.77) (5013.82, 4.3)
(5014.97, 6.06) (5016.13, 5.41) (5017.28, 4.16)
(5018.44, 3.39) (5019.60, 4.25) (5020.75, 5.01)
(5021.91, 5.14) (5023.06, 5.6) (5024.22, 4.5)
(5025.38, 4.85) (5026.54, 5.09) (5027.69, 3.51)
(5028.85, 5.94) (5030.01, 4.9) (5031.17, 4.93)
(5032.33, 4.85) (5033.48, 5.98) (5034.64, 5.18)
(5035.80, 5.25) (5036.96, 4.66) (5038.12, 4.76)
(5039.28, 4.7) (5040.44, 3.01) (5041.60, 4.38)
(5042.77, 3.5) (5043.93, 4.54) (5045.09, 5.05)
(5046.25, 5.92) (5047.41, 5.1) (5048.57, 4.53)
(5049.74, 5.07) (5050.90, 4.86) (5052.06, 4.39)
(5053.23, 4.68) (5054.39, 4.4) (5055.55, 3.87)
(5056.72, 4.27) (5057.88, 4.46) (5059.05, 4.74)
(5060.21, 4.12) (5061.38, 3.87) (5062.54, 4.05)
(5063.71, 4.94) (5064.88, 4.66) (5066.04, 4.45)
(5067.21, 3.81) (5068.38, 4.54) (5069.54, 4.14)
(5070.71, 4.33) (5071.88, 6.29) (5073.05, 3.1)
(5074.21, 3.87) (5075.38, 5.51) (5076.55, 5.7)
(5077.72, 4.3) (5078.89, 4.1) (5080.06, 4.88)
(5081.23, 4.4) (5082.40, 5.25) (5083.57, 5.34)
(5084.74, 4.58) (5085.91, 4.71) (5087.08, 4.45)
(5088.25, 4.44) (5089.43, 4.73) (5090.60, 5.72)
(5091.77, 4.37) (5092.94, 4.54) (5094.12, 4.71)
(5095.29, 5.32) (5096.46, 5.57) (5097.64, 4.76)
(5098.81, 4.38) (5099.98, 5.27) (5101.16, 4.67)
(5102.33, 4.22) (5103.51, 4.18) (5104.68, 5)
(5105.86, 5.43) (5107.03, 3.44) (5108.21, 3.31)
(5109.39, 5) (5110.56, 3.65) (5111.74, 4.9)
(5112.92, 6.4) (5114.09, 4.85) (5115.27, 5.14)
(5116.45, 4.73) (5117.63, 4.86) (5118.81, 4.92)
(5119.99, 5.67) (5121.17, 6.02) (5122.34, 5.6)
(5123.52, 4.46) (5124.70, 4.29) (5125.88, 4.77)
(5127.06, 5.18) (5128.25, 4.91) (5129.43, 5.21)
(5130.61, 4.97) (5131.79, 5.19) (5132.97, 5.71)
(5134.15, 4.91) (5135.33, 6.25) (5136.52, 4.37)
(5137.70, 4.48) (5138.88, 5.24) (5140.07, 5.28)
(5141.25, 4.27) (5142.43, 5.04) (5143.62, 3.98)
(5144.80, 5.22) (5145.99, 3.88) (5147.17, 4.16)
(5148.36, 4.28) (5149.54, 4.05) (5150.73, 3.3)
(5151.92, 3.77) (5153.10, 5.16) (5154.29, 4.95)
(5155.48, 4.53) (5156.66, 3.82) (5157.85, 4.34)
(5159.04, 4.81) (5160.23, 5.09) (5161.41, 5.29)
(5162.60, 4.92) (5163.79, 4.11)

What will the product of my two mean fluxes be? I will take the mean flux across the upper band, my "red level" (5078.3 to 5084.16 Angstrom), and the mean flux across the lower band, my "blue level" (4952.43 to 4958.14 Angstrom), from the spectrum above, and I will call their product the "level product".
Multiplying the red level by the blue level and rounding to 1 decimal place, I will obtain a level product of 20.1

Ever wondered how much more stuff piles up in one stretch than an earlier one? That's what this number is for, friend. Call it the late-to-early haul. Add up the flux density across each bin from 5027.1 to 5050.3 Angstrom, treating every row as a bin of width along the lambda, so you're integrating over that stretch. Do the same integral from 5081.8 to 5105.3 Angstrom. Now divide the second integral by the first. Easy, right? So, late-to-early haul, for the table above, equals 1.02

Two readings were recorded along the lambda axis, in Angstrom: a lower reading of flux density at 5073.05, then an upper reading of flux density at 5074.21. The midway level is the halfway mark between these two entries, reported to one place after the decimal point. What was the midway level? 3.5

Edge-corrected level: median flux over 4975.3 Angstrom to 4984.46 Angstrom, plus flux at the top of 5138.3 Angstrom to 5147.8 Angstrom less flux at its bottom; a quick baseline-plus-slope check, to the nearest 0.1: 2.6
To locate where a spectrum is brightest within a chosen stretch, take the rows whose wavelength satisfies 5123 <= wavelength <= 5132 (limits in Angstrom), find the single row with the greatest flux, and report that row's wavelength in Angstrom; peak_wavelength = 5129.43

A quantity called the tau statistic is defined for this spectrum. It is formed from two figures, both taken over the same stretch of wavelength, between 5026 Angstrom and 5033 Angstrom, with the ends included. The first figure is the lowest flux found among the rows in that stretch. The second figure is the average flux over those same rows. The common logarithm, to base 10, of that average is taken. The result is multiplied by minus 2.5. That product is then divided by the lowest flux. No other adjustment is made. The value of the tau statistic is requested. -0.49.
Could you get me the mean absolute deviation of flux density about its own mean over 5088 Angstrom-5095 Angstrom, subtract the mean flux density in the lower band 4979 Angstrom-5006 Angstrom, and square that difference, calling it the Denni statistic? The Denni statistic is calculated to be 12.2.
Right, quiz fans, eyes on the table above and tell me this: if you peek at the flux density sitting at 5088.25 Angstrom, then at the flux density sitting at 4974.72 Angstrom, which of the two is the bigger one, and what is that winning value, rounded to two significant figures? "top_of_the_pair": 4.4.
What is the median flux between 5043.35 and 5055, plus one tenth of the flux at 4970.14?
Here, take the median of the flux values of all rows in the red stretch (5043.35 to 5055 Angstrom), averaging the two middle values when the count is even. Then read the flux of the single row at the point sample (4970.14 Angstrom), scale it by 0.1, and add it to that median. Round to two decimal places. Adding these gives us 5.15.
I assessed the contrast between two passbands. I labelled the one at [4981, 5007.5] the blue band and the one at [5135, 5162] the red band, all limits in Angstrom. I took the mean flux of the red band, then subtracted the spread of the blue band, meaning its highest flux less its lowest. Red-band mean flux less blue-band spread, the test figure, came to 2.1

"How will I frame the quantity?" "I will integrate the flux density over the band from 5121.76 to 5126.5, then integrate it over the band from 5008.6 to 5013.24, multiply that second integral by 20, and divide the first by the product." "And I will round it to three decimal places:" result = 0.087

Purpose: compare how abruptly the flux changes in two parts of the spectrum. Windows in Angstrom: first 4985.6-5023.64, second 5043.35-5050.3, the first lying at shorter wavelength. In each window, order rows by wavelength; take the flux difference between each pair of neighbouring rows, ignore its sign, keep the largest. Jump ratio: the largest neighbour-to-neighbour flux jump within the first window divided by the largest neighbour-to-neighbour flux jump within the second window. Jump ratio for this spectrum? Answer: 3.0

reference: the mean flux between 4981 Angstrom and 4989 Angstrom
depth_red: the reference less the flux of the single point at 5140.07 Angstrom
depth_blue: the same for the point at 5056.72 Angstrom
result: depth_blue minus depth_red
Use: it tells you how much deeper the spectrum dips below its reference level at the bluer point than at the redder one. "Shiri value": 1.0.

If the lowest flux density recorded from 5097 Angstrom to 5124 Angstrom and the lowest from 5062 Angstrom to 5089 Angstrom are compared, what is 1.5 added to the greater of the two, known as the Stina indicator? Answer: 4.81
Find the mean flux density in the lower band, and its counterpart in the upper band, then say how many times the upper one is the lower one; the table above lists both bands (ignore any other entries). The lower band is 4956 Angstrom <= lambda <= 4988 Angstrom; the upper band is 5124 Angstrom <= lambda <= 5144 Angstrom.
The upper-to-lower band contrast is 1.21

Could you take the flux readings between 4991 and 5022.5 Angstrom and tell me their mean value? 4.0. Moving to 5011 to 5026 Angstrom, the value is 4.6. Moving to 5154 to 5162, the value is 4.7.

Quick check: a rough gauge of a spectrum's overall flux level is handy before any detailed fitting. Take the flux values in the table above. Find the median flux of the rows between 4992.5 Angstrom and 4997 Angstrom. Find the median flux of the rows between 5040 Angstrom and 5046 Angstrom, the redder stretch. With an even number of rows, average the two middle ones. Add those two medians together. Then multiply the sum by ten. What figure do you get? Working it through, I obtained 82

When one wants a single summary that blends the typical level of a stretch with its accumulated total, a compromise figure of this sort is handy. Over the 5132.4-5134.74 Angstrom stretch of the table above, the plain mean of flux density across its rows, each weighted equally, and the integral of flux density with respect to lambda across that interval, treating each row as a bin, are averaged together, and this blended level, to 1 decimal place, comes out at 8.9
